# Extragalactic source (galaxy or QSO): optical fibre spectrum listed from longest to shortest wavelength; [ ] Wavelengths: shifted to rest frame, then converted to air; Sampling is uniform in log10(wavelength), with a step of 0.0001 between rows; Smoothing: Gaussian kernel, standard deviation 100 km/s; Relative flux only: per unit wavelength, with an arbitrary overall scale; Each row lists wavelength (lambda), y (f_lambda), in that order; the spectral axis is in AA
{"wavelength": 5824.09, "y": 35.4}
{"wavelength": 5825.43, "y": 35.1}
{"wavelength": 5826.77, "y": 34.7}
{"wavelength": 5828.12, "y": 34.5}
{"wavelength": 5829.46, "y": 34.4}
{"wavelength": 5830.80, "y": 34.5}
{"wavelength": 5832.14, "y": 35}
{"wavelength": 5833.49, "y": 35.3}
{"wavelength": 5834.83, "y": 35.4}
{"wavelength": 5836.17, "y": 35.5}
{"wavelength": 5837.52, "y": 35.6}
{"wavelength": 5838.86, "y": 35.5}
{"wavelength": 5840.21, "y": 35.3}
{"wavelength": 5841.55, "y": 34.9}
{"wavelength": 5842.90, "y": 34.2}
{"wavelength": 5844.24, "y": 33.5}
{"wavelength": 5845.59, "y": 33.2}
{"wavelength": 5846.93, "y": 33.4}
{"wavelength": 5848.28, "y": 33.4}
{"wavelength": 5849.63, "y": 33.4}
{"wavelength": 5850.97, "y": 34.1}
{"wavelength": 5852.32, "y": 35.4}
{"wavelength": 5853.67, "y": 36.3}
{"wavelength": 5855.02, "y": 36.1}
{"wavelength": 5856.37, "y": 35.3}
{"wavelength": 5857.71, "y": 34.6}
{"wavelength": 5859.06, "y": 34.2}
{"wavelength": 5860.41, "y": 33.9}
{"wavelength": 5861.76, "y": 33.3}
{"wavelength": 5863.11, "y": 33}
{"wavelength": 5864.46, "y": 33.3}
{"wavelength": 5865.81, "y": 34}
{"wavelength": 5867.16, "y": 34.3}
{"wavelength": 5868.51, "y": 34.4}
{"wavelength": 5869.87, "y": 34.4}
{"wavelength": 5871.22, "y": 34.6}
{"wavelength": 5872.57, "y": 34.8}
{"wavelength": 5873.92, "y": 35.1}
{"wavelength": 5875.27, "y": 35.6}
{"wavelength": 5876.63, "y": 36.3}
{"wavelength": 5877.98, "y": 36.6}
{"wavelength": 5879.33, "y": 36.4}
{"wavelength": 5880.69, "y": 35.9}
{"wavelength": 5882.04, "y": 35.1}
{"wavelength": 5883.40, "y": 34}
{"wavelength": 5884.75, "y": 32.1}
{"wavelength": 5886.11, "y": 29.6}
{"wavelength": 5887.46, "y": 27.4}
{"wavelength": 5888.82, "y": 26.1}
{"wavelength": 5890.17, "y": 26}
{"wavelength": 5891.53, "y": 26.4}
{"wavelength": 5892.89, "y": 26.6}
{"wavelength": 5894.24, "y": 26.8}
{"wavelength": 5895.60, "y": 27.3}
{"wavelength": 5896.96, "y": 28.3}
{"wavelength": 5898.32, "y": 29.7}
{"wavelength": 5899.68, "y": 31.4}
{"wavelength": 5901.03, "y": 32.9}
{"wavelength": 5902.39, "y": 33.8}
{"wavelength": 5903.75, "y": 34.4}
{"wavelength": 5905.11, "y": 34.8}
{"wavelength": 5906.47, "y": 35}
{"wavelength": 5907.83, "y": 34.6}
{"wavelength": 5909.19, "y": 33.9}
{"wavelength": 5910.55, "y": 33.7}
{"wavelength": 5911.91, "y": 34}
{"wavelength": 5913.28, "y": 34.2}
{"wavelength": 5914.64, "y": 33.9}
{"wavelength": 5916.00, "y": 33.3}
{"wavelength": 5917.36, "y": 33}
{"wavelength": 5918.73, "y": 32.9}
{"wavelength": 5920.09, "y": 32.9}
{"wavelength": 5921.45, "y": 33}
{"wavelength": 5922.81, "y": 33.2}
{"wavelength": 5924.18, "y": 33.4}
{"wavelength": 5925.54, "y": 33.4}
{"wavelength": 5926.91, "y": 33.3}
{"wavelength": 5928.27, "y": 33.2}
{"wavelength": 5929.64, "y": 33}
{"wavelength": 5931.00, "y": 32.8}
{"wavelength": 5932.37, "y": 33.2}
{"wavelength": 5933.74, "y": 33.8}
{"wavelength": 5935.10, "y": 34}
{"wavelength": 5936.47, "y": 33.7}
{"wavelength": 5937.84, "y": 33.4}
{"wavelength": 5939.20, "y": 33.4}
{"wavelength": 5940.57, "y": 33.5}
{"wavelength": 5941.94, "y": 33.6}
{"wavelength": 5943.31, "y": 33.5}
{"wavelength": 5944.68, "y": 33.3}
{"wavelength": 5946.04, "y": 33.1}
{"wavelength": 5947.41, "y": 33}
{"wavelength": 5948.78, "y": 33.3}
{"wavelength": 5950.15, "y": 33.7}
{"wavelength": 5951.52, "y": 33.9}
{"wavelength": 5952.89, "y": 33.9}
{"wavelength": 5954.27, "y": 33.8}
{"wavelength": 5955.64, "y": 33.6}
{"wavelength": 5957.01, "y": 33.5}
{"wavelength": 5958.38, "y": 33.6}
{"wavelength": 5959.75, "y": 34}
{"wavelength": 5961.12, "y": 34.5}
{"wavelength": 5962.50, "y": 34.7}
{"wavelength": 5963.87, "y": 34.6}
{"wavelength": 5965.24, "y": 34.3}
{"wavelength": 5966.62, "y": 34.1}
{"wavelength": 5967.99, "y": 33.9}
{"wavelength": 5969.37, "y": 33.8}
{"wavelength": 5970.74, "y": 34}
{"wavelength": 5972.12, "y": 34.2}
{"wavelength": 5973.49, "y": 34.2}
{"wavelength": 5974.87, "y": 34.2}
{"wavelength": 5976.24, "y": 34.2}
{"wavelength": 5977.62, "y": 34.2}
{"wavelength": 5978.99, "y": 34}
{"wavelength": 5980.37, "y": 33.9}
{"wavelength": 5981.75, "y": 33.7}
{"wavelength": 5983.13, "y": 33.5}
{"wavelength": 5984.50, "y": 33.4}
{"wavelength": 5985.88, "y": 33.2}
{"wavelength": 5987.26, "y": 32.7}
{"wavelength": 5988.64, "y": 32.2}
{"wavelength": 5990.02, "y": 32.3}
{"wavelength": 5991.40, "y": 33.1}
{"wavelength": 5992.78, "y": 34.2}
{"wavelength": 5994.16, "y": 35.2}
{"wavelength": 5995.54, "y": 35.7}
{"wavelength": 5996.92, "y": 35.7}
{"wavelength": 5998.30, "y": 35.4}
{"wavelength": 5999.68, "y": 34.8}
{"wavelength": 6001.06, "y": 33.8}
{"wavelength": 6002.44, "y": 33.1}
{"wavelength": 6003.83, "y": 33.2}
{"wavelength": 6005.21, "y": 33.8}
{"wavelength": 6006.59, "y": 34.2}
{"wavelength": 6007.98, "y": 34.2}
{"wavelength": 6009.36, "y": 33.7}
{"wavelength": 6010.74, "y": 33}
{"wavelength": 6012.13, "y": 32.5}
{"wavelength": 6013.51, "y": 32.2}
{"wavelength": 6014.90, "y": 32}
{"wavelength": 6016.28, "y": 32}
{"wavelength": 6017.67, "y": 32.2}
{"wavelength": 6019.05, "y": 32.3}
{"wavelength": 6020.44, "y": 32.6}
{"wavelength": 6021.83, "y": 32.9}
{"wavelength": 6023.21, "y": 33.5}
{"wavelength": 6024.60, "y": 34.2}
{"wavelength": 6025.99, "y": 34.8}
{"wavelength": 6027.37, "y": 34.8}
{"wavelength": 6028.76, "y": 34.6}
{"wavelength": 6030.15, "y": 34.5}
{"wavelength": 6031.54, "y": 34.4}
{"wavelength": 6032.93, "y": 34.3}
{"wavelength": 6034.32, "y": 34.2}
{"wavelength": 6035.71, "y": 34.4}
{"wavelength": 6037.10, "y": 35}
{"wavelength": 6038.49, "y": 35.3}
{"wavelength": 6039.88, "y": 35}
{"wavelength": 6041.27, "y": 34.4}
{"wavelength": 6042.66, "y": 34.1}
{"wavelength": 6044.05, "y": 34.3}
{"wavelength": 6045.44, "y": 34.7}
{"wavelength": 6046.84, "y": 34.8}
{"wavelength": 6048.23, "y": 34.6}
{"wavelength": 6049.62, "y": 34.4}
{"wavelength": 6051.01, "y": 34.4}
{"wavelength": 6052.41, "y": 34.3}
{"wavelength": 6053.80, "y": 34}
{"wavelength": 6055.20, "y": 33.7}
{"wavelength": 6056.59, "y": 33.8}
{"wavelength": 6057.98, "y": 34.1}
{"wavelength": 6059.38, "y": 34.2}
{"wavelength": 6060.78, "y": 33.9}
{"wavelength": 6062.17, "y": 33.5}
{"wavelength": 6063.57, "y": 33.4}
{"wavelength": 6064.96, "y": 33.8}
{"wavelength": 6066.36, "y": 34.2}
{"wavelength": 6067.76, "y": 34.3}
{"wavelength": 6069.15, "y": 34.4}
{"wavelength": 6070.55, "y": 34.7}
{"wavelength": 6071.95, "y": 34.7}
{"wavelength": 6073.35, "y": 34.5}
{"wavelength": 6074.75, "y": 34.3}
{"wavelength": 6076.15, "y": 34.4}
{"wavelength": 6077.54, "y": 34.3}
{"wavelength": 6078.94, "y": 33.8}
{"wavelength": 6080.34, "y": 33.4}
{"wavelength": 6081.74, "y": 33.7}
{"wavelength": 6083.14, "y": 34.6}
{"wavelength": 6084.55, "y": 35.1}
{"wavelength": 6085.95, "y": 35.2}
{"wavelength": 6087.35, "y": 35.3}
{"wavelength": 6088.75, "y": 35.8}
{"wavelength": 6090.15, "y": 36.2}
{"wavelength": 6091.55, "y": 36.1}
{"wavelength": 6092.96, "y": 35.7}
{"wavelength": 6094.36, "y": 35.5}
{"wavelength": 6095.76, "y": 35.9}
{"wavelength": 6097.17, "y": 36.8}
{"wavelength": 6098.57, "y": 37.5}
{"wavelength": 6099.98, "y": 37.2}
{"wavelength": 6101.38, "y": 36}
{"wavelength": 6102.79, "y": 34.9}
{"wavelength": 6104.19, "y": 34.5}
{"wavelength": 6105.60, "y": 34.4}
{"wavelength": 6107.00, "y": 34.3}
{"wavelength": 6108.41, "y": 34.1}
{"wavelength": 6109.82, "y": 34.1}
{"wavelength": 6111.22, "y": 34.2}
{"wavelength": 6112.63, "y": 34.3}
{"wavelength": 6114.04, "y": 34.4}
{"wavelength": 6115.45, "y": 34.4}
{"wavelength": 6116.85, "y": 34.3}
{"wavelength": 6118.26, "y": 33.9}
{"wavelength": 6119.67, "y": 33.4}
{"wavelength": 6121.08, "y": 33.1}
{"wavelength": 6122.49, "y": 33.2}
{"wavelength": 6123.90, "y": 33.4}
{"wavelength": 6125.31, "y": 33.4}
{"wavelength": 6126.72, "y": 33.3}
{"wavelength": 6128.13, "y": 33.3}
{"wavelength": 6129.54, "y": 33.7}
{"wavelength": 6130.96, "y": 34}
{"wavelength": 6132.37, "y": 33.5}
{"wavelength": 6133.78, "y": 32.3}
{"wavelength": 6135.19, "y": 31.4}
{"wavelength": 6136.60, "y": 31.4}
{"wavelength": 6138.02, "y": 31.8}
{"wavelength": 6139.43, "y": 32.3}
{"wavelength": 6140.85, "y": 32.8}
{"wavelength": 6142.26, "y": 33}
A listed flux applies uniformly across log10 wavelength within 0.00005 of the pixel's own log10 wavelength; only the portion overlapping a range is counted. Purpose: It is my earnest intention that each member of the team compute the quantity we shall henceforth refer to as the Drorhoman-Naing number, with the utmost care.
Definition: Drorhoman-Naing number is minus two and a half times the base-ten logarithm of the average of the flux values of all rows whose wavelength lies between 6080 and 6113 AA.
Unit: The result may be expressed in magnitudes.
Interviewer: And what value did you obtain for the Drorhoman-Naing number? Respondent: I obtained -3.87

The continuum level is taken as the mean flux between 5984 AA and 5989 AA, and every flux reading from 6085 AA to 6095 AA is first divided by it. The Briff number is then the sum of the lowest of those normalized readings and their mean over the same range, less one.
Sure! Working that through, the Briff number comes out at 1.16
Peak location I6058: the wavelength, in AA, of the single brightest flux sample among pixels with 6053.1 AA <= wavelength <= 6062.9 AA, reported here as 6059.38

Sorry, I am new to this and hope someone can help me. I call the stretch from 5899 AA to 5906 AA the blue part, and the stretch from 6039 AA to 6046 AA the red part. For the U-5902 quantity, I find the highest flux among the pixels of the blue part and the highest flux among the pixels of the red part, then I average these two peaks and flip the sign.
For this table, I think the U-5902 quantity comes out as -34.9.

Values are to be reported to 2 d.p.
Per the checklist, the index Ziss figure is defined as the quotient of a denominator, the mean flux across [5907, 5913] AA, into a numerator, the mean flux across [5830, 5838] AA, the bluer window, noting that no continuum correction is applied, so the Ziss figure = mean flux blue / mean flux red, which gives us 1.03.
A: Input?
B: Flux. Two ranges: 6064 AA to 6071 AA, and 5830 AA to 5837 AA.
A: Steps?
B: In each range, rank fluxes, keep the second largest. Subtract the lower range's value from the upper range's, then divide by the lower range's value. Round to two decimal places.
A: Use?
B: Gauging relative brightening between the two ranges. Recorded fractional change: -0.03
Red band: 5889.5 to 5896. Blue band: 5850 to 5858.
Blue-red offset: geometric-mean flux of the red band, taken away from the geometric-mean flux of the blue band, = 8.7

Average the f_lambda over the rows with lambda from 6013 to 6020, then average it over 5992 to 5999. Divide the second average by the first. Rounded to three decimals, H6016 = 1.096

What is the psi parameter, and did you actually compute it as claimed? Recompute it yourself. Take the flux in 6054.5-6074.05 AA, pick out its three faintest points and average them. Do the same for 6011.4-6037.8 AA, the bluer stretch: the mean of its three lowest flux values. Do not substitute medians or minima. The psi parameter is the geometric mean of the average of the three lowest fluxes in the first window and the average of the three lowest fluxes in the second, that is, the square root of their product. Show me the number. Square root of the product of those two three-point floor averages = 32.8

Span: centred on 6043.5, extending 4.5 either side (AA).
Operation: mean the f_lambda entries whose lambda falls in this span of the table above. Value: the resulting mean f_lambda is 34.6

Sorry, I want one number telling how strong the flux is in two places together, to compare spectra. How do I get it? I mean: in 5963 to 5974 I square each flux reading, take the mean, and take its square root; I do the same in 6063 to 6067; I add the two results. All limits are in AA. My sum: 67.9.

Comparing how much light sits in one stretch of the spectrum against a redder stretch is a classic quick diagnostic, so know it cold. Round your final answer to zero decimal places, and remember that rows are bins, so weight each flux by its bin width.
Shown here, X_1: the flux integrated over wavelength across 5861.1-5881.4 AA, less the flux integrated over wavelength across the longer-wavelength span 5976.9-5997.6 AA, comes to 7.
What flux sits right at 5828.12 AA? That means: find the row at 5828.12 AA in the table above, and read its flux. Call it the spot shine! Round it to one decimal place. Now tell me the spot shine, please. 34.5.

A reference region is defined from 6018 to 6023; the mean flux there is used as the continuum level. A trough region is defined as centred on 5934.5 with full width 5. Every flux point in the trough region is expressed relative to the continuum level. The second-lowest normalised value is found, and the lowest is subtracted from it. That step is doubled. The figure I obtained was 0.031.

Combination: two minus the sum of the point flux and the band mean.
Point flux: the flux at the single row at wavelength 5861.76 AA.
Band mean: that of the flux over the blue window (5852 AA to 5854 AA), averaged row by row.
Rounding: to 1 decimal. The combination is -67.1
